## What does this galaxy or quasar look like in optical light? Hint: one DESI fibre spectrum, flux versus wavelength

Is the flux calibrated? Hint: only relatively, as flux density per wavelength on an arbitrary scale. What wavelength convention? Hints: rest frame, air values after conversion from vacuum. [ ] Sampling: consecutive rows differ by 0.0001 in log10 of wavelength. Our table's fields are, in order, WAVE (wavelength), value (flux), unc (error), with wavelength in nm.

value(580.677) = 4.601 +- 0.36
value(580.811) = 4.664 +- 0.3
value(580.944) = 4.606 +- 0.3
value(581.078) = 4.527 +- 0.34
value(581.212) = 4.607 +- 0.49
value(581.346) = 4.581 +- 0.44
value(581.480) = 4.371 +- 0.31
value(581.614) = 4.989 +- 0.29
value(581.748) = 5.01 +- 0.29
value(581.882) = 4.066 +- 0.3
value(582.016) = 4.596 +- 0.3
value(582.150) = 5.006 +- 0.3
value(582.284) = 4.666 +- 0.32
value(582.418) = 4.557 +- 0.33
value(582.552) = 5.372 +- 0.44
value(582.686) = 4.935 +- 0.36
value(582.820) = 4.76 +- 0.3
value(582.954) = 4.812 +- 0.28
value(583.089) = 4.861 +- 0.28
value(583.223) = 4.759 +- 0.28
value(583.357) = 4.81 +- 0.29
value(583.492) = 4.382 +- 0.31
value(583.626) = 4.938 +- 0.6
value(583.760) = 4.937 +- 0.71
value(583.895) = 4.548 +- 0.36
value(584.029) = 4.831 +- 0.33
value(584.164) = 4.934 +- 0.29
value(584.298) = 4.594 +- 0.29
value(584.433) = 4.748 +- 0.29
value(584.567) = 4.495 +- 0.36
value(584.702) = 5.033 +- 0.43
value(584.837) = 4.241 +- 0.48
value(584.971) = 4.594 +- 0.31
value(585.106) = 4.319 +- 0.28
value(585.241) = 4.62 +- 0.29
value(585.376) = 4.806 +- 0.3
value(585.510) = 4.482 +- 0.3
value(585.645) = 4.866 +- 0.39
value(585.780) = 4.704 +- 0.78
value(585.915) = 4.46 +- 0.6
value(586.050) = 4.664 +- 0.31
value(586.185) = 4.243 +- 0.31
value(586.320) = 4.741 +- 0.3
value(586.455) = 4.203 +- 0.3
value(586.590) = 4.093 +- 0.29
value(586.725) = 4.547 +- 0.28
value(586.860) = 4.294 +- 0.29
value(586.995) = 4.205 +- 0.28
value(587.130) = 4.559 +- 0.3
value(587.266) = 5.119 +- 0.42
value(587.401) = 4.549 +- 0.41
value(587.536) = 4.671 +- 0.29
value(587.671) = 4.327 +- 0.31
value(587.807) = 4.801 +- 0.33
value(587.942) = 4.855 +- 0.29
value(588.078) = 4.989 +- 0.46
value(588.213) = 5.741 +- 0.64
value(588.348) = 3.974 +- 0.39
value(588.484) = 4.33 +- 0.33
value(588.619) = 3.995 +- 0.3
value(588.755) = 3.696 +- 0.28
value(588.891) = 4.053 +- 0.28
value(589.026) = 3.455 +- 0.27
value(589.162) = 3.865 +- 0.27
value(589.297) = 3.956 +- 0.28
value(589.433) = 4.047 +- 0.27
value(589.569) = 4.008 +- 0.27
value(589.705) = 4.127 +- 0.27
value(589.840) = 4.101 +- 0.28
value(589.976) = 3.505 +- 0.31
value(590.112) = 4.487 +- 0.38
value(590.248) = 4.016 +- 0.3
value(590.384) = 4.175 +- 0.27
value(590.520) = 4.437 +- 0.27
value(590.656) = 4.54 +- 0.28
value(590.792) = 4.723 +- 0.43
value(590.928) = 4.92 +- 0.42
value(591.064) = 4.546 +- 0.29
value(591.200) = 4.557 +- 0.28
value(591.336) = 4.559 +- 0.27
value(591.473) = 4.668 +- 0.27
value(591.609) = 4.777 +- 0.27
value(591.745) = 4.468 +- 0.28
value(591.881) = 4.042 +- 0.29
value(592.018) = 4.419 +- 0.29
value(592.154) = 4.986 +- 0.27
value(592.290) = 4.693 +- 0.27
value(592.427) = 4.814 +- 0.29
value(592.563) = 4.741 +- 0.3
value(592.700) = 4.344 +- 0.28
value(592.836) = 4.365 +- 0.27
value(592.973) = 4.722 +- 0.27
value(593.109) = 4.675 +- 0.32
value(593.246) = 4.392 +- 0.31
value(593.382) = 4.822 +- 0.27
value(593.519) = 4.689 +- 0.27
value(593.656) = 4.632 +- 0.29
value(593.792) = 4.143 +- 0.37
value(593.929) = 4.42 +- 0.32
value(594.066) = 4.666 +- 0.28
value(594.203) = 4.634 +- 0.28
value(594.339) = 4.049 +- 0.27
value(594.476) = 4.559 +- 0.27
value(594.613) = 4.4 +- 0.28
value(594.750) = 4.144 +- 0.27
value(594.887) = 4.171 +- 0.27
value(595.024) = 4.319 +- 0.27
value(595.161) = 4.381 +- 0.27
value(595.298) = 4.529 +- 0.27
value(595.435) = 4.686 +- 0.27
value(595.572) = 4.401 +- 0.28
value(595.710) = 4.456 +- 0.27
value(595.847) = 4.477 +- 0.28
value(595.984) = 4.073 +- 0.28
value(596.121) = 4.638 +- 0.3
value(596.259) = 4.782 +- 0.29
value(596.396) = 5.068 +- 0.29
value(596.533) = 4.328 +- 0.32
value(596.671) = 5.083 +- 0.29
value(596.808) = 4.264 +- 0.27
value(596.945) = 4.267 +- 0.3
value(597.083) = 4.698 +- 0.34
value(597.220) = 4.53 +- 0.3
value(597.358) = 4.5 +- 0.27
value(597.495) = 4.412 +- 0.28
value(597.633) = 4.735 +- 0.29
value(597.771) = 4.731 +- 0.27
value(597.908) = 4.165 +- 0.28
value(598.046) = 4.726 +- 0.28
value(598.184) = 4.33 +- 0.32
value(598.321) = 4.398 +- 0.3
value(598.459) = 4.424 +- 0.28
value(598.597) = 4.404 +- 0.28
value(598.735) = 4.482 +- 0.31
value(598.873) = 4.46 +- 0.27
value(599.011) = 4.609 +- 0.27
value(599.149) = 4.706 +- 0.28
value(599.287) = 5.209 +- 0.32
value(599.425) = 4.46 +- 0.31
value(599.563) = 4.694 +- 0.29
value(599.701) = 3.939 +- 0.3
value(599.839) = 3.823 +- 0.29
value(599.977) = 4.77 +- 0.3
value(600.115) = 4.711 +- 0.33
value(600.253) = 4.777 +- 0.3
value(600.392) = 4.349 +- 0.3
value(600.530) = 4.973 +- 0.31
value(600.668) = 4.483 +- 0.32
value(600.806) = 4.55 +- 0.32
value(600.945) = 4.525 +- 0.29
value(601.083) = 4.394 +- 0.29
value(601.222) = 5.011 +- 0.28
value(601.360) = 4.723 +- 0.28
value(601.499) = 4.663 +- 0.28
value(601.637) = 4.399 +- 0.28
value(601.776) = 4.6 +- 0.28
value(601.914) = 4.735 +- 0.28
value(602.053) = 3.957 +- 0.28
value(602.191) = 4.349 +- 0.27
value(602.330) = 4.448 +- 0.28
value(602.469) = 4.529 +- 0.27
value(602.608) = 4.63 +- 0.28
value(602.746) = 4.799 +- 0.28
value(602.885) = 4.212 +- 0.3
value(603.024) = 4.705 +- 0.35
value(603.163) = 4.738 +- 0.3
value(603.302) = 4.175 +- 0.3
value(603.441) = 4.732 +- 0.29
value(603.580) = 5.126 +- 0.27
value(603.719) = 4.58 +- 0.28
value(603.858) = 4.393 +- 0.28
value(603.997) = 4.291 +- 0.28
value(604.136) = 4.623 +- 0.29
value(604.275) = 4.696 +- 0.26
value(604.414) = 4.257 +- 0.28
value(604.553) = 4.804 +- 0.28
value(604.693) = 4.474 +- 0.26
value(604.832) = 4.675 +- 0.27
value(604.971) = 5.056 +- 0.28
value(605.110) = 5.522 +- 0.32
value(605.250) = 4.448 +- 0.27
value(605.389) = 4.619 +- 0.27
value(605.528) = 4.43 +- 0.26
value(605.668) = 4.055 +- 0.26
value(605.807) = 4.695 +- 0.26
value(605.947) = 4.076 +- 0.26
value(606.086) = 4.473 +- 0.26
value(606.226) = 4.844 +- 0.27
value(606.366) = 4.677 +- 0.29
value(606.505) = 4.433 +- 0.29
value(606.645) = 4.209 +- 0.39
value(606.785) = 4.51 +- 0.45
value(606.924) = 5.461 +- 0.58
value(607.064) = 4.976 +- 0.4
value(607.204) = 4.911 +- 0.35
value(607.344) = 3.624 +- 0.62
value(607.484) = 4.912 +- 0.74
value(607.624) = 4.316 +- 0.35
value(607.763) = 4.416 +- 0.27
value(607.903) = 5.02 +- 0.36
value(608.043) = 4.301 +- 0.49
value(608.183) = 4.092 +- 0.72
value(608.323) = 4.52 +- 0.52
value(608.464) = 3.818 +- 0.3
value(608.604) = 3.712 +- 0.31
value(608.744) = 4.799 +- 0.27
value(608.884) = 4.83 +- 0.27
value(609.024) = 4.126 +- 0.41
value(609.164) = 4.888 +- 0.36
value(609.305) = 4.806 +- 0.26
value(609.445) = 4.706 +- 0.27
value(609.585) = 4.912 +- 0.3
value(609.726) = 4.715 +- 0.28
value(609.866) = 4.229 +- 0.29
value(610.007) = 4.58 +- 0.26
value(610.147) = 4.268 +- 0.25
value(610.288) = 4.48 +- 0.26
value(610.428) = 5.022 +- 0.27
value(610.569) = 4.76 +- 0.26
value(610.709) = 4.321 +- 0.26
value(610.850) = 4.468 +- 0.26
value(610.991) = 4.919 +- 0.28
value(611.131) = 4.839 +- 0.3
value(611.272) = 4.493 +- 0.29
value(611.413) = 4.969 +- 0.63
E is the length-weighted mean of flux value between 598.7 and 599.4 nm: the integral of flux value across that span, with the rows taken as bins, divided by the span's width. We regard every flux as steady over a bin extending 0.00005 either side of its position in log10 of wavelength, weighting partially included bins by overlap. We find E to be 4.69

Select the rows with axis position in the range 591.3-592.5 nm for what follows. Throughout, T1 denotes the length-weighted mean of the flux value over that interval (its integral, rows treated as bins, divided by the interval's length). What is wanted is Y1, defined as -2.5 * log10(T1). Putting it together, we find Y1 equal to -1.66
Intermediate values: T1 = 4.60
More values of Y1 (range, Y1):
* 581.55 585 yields -1.69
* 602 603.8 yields -1.64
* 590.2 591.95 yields -1.63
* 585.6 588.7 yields -1.65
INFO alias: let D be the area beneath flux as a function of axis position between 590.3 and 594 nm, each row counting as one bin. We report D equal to 17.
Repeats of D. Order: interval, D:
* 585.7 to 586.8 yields 5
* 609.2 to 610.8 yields 7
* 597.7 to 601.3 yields 16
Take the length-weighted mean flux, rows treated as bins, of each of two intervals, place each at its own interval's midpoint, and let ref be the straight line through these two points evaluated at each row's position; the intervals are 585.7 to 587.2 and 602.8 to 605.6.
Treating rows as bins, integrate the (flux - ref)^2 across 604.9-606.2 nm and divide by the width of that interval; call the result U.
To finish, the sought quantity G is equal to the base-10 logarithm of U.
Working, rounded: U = 0.189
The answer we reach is -0.72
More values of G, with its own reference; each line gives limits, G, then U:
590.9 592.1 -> -1.25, 0.057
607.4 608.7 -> -0.55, 0.285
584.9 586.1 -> -1.20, 0.063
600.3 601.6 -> -1.30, 0.050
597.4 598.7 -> -1.38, 0.042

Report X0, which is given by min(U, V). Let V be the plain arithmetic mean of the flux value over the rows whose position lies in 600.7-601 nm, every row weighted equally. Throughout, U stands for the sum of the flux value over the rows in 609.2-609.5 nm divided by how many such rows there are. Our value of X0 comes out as 4.54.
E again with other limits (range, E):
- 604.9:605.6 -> 4.81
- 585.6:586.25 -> 4.58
